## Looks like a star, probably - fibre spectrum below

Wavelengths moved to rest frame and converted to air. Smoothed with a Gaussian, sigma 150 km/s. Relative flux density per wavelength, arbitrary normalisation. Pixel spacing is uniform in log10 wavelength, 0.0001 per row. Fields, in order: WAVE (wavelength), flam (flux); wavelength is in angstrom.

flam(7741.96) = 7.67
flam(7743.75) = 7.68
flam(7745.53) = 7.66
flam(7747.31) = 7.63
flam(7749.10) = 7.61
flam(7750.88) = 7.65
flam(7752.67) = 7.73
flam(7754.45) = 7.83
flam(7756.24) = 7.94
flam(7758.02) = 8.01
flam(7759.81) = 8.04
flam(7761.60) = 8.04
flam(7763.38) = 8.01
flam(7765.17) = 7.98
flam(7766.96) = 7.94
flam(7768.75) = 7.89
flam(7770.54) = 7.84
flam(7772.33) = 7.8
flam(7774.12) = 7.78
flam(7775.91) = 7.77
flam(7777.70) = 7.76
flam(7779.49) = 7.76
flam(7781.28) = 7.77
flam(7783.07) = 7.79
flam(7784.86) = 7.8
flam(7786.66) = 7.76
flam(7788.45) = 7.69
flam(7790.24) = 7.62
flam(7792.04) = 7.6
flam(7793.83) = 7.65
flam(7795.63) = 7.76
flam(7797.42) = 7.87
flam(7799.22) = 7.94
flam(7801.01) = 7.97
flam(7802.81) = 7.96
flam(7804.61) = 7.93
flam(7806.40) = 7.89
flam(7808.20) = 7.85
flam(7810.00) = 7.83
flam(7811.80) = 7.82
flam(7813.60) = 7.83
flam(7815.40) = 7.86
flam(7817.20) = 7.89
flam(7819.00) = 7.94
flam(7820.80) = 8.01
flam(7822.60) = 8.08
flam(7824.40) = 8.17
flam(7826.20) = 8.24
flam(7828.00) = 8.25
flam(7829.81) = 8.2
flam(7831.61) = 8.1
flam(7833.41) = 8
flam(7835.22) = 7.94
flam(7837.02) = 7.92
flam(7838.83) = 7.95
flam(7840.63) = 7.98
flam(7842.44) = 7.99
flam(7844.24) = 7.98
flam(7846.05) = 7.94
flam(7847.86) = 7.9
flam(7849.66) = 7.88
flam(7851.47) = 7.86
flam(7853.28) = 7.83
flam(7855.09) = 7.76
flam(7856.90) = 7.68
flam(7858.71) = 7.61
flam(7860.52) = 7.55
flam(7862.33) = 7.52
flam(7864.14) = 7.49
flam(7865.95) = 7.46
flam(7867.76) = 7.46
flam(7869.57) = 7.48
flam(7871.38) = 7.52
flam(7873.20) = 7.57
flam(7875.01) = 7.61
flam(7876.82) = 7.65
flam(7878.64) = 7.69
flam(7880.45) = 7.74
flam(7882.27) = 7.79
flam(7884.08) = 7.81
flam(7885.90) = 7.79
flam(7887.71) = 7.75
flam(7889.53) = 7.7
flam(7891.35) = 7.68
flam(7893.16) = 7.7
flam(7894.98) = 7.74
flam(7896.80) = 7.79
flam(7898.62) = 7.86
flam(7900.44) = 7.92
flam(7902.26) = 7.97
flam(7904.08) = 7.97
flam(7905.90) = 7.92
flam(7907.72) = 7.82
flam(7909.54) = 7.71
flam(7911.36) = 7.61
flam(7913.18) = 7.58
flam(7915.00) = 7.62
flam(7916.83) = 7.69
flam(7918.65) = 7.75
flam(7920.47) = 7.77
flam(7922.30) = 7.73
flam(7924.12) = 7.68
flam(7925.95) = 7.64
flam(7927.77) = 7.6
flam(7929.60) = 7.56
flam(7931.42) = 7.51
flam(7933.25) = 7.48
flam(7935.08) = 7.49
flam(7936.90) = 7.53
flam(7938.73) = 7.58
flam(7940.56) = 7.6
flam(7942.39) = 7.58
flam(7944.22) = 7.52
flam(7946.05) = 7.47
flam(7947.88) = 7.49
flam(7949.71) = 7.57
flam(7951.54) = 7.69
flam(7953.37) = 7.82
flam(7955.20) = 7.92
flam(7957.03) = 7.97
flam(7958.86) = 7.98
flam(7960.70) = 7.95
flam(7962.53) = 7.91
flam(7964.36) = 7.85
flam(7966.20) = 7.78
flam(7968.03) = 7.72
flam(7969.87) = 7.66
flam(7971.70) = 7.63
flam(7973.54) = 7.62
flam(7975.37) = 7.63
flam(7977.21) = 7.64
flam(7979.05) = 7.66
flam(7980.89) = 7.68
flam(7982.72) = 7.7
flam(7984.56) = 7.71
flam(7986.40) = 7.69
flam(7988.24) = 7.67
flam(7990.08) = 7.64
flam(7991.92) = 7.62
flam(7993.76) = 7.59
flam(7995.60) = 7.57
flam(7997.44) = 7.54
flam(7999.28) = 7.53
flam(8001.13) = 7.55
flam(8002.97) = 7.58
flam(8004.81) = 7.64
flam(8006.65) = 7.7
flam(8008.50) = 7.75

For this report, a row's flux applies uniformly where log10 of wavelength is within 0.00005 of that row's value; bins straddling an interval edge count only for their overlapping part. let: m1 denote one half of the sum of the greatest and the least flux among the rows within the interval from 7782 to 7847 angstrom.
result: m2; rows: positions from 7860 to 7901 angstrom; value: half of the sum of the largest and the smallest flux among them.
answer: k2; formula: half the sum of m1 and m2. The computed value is 7.81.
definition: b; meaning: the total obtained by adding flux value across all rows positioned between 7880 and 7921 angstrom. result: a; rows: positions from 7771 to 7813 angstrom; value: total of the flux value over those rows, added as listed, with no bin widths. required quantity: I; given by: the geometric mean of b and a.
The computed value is 179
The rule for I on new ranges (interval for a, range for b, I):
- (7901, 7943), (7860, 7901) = 176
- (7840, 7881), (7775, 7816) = 178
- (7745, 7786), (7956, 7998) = 179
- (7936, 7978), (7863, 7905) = 177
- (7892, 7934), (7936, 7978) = 177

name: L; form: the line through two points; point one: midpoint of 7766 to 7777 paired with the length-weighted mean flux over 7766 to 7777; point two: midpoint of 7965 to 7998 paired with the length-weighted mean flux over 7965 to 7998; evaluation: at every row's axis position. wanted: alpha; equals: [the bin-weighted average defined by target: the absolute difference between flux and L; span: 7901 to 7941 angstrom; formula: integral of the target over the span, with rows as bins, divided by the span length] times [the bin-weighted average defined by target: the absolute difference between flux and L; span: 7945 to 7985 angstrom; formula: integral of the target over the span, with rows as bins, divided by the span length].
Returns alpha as 0.0143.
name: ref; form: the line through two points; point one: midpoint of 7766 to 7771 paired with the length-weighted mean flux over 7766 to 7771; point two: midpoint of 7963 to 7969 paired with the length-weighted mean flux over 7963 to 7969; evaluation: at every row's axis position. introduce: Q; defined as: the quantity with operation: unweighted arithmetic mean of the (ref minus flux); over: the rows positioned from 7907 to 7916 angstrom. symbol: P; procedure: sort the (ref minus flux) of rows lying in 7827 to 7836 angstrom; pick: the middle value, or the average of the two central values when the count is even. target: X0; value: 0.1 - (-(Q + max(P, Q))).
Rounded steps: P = -0.24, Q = 0.1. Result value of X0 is 0.4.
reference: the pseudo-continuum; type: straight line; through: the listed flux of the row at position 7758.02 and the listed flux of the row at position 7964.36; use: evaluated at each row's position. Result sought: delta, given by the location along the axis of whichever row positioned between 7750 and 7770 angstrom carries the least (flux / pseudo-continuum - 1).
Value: 7750.88 angstrom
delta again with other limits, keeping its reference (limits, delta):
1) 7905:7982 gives 7946.05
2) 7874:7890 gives 7875.01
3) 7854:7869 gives 7865.95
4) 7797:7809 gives 7808.20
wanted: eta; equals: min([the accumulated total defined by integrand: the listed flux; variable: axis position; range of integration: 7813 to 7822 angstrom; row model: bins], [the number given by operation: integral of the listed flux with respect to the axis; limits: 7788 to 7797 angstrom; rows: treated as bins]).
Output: 69.1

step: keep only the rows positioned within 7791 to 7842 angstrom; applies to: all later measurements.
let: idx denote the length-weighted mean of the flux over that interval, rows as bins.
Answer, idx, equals 7.94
